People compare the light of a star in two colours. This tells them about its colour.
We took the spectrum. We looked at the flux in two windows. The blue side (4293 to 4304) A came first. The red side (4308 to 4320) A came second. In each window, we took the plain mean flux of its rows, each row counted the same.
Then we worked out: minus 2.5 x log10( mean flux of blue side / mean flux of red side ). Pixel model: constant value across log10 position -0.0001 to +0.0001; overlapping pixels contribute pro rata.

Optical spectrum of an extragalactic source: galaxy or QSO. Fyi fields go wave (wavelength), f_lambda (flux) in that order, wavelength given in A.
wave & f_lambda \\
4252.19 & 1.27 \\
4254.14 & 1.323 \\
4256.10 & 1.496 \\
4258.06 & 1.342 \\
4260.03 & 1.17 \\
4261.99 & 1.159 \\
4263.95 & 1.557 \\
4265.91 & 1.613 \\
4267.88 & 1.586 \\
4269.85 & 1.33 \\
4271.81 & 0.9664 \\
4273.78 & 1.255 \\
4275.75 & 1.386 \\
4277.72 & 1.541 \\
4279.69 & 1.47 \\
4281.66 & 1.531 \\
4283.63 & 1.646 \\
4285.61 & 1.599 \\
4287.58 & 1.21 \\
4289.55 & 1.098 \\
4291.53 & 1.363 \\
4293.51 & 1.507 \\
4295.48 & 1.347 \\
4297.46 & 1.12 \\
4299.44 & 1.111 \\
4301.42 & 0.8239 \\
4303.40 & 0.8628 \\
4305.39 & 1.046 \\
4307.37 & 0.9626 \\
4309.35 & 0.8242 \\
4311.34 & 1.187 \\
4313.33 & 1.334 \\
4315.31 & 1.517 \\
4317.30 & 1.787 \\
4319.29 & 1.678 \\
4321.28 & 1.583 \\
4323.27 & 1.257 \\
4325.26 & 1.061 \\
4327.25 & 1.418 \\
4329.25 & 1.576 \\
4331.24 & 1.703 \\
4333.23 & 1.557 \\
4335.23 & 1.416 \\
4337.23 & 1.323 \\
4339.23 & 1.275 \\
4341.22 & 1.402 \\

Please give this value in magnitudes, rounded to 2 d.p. 0.22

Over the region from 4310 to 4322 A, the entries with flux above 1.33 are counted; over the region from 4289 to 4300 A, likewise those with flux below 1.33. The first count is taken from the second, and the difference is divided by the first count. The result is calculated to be -0.40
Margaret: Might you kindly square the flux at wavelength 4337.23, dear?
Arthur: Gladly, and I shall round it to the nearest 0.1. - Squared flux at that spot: 1.8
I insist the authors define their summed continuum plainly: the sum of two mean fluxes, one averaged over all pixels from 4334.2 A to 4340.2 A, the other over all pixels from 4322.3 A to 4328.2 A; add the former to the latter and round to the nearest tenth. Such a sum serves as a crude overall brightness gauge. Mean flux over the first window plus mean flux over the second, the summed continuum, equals 2.6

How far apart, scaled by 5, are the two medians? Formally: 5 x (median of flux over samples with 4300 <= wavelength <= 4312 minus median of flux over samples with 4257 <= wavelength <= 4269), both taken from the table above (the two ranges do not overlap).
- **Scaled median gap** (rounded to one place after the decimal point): -2.7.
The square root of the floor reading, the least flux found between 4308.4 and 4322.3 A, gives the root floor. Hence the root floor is 0.91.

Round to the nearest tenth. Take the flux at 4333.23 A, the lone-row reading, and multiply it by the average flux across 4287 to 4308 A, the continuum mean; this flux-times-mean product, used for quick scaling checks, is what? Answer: 1.8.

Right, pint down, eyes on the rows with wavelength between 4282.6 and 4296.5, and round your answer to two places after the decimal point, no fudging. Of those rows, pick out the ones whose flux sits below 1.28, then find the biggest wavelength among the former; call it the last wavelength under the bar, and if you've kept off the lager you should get 4289.55 A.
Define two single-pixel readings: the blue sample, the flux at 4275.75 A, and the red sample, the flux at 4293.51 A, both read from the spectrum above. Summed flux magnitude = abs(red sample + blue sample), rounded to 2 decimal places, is 2.89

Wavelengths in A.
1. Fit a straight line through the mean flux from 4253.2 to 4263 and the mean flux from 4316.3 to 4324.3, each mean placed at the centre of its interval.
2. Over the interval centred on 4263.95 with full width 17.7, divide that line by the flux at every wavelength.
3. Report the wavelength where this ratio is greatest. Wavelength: 4271.81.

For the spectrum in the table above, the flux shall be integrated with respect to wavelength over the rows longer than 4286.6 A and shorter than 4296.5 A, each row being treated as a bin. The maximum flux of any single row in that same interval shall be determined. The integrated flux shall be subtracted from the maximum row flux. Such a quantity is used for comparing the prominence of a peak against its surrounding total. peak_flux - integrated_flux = -11.4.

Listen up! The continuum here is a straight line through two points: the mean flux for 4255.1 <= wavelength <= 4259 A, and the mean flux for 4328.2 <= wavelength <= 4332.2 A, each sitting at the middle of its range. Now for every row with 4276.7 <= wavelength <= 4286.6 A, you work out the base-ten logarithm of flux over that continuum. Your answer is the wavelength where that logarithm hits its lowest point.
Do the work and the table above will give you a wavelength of 4279.69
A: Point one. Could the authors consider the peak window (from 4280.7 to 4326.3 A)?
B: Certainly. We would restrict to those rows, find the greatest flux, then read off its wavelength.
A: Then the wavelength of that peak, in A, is 4317.30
